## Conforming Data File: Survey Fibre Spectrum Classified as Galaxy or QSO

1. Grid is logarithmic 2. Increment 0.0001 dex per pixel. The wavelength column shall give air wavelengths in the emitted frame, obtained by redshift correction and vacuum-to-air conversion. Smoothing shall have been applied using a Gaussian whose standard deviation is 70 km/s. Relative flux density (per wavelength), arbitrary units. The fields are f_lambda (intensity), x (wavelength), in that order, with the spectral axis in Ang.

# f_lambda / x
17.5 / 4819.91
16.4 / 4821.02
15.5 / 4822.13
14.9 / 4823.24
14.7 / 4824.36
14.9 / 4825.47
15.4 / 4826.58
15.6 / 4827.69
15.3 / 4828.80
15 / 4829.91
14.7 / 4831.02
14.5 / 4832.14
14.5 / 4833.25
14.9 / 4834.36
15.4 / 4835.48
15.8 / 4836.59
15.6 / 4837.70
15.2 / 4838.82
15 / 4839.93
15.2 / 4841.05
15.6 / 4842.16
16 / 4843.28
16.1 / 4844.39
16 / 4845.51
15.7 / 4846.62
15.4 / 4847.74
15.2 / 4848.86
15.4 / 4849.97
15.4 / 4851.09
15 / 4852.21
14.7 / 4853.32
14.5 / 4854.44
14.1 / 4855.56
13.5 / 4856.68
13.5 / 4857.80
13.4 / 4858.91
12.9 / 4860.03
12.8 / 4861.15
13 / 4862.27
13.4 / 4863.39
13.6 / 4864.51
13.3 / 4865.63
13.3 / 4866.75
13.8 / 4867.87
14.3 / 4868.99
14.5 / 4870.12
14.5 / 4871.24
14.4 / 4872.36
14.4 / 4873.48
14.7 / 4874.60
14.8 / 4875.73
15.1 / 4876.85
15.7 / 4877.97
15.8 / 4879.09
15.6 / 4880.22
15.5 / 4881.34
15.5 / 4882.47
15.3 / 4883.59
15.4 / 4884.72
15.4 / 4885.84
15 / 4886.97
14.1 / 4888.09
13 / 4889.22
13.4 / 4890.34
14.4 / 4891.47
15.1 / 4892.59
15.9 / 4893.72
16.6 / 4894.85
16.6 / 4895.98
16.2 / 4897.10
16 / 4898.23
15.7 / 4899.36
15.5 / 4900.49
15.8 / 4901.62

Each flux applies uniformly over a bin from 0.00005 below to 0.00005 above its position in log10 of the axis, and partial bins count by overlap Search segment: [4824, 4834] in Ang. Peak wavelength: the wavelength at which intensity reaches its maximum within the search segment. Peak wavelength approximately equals 4827.69 Ang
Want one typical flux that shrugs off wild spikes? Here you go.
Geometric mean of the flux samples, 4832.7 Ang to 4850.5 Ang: 15.4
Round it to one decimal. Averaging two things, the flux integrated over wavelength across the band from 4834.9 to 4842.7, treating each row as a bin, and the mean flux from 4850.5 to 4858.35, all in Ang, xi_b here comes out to 67.2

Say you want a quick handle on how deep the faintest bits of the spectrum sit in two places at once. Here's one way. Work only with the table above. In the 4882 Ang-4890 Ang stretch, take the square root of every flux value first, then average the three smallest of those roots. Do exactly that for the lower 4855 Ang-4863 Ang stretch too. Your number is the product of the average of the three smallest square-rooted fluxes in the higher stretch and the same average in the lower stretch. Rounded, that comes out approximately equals 13.4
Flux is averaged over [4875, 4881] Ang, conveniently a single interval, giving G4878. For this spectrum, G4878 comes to 15.4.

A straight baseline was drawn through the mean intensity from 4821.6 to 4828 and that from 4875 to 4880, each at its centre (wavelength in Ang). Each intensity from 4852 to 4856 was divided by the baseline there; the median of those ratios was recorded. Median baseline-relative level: 0.96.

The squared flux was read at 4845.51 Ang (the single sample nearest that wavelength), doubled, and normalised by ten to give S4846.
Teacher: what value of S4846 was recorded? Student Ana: 51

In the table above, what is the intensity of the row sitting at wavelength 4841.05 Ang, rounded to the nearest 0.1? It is 15.2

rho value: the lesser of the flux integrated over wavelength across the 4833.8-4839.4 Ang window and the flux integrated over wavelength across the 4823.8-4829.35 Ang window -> 84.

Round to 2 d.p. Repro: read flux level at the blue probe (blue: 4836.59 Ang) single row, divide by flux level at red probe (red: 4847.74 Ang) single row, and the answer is 1.03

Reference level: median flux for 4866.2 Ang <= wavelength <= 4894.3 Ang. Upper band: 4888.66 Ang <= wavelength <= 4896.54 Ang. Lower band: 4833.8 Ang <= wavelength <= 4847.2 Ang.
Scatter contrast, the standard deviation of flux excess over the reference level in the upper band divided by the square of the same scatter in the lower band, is 9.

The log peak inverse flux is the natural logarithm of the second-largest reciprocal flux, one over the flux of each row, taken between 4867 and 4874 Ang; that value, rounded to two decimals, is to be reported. -2.66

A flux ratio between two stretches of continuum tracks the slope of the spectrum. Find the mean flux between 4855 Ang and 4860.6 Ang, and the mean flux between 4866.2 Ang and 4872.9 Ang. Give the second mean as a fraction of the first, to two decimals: 1.05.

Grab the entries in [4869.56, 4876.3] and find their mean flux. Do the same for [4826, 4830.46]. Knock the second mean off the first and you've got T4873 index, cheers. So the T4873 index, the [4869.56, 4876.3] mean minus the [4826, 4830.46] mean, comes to -0.8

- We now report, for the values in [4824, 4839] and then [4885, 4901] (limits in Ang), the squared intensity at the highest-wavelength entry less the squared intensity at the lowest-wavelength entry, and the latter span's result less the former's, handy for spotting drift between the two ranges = -12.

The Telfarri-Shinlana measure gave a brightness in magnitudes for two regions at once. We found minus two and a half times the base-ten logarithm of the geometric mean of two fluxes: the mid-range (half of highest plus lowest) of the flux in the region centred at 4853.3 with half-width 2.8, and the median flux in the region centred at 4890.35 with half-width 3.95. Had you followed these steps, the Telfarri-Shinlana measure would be -2.91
